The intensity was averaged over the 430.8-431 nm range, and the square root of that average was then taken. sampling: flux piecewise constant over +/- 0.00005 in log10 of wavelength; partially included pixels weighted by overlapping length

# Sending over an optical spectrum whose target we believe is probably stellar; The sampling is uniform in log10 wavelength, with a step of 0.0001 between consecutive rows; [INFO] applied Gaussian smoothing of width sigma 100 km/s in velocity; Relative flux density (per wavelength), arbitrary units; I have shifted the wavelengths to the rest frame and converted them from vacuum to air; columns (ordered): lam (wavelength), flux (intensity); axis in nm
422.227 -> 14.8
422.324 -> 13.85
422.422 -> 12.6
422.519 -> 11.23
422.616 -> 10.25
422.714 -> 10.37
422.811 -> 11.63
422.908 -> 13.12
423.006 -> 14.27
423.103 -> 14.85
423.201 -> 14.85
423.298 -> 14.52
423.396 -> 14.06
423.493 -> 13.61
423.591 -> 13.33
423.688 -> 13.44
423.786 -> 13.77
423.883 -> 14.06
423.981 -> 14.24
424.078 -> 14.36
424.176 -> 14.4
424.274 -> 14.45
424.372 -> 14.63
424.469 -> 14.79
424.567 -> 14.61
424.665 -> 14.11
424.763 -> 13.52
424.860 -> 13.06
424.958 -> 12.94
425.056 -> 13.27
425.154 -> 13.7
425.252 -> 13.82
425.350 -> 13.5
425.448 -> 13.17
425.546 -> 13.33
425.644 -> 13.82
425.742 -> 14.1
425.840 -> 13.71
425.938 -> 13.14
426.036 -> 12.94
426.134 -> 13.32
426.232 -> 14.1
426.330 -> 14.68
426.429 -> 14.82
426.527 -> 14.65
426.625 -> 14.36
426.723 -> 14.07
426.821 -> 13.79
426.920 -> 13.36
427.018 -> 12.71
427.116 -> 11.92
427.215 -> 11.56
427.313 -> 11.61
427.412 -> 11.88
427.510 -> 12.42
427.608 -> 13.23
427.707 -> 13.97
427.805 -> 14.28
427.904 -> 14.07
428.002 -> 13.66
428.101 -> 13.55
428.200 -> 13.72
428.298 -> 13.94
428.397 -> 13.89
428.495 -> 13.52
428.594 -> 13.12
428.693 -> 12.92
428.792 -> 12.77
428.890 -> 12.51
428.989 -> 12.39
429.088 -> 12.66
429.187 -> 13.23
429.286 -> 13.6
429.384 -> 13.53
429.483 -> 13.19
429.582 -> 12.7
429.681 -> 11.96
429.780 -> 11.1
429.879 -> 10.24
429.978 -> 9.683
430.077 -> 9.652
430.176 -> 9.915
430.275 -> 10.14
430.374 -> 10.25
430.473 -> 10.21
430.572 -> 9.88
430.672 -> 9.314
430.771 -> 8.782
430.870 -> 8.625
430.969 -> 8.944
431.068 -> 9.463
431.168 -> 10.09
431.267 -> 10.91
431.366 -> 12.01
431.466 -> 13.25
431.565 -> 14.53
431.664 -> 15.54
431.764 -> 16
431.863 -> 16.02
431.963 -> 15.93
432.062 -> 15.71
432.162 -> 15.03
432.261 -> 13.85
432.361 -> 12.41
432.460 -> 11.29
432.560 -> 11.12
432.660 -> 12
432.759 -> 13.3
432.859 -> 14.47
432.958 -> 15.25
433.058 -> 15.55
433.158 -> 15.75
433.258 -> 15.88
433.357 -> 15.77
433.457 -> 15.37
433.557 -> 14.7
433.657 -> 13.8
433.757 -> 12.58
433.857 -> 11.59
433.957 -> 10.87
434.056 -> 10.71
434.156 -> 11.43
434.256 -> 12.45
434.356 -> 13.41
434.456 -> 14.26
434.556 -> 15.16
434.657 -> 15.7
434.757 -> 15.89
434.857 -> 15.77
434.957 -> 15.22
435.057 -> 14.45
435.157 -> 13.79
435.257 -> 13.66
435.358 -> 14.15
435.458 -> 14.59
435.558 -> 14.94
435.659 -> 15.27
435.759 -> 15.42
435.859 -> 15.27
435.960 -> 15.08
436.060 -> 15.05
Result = 3.0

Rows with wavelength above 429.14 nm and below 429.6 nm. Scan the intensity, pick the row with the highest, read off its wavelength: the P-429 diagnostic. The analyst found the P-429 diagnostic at 429.286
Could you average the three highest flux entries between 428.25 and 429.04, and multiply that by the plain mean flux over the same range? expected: 181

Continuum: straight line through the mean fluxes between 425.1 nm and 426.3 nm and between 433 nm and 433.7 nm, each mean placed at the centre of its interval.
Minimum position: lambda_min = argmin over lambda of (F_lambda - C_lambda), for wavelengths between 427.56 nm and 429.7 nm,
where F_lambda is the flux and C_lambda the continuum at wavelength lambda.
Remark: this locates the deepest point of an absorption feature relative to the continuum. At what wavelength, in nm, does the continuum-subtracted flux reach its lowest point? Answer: 429.681 nm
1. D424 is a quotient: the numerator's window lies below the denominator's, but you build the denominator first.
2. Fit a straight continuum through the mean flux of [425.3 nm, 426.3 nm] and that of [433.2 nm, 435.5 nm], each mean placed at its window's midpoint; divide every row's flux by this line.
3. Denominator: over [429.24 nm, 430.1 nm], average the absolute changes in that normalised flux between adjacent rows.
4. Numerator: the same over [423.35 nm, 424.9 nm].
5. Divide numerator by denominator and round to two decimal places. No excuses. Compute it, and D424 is 0.53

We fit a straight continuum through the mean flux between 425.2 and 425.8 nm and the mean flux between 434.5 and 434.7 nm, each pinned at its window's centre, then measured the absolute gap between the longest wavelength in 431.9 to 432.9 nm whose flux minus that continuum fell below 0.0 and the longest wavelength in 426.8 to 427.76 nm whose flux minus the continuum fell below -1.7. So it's 5.45 nm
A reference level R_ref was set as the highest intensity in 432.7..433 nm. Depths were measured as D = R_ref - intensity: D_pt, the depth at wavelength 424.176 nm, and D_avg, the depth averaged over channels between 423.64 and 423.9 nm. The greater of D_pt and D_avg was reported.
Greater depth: 1.5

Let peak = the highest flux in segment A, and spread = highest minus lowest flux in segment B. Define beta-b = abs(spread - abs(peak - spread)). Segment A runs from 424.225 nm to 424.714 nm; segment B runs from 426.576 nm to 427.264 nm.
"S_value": 9.2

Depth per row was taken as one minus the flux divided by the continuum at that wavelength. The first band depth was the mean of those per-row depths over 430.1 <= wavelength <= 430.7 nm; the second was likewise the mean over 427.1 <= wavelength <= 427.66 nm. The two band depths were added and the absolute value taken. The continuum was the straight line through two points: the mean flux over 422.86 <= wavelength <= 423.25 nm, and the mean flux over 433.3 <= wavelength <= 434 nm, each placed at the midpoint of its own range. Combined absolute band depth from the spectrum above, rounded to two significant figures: 0.41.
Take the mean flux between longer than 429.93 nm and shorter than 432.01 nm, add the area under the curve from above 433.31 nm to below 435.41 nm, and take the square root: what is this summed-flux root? 6.36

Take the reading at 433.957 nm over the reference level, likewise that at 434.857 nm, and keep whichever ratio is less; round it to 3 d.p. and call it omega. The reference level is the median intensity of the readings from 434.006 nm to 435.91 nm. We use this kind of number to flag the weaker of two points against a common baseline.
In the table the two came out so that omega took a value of 0.745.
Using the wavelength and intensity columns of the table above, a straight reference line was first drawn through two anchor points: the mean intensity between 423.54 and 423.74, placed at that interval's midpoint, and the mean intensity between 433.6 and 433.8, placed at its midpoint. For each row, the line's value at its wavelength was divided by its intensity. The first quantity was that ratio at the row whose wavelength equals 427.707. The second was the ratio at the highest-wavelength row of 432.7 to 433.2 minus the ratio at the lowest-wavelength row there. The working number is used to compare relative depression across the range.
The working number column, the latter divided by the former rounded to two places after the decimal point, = -0.16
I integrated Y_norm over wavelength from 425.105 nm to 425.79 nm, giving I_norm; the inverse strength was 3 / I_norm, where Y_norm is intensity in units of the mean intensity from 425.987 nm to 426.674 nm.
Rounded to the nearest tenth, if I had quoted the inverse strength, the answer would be 4.5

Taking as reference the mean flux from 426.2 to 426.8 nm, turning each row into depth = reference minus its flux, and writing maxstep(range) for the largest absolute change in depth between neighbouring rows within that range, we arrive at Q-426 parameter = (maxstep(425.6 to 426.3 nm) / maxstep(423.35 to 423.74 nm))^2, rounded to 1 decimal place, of 3.0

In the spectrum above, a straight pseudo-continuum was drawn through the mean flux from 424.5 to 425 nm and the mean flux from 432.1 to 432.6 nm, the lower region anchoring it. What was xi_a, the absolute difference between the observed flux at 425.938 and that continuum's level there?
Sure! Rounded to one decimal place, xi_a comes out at 0.4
